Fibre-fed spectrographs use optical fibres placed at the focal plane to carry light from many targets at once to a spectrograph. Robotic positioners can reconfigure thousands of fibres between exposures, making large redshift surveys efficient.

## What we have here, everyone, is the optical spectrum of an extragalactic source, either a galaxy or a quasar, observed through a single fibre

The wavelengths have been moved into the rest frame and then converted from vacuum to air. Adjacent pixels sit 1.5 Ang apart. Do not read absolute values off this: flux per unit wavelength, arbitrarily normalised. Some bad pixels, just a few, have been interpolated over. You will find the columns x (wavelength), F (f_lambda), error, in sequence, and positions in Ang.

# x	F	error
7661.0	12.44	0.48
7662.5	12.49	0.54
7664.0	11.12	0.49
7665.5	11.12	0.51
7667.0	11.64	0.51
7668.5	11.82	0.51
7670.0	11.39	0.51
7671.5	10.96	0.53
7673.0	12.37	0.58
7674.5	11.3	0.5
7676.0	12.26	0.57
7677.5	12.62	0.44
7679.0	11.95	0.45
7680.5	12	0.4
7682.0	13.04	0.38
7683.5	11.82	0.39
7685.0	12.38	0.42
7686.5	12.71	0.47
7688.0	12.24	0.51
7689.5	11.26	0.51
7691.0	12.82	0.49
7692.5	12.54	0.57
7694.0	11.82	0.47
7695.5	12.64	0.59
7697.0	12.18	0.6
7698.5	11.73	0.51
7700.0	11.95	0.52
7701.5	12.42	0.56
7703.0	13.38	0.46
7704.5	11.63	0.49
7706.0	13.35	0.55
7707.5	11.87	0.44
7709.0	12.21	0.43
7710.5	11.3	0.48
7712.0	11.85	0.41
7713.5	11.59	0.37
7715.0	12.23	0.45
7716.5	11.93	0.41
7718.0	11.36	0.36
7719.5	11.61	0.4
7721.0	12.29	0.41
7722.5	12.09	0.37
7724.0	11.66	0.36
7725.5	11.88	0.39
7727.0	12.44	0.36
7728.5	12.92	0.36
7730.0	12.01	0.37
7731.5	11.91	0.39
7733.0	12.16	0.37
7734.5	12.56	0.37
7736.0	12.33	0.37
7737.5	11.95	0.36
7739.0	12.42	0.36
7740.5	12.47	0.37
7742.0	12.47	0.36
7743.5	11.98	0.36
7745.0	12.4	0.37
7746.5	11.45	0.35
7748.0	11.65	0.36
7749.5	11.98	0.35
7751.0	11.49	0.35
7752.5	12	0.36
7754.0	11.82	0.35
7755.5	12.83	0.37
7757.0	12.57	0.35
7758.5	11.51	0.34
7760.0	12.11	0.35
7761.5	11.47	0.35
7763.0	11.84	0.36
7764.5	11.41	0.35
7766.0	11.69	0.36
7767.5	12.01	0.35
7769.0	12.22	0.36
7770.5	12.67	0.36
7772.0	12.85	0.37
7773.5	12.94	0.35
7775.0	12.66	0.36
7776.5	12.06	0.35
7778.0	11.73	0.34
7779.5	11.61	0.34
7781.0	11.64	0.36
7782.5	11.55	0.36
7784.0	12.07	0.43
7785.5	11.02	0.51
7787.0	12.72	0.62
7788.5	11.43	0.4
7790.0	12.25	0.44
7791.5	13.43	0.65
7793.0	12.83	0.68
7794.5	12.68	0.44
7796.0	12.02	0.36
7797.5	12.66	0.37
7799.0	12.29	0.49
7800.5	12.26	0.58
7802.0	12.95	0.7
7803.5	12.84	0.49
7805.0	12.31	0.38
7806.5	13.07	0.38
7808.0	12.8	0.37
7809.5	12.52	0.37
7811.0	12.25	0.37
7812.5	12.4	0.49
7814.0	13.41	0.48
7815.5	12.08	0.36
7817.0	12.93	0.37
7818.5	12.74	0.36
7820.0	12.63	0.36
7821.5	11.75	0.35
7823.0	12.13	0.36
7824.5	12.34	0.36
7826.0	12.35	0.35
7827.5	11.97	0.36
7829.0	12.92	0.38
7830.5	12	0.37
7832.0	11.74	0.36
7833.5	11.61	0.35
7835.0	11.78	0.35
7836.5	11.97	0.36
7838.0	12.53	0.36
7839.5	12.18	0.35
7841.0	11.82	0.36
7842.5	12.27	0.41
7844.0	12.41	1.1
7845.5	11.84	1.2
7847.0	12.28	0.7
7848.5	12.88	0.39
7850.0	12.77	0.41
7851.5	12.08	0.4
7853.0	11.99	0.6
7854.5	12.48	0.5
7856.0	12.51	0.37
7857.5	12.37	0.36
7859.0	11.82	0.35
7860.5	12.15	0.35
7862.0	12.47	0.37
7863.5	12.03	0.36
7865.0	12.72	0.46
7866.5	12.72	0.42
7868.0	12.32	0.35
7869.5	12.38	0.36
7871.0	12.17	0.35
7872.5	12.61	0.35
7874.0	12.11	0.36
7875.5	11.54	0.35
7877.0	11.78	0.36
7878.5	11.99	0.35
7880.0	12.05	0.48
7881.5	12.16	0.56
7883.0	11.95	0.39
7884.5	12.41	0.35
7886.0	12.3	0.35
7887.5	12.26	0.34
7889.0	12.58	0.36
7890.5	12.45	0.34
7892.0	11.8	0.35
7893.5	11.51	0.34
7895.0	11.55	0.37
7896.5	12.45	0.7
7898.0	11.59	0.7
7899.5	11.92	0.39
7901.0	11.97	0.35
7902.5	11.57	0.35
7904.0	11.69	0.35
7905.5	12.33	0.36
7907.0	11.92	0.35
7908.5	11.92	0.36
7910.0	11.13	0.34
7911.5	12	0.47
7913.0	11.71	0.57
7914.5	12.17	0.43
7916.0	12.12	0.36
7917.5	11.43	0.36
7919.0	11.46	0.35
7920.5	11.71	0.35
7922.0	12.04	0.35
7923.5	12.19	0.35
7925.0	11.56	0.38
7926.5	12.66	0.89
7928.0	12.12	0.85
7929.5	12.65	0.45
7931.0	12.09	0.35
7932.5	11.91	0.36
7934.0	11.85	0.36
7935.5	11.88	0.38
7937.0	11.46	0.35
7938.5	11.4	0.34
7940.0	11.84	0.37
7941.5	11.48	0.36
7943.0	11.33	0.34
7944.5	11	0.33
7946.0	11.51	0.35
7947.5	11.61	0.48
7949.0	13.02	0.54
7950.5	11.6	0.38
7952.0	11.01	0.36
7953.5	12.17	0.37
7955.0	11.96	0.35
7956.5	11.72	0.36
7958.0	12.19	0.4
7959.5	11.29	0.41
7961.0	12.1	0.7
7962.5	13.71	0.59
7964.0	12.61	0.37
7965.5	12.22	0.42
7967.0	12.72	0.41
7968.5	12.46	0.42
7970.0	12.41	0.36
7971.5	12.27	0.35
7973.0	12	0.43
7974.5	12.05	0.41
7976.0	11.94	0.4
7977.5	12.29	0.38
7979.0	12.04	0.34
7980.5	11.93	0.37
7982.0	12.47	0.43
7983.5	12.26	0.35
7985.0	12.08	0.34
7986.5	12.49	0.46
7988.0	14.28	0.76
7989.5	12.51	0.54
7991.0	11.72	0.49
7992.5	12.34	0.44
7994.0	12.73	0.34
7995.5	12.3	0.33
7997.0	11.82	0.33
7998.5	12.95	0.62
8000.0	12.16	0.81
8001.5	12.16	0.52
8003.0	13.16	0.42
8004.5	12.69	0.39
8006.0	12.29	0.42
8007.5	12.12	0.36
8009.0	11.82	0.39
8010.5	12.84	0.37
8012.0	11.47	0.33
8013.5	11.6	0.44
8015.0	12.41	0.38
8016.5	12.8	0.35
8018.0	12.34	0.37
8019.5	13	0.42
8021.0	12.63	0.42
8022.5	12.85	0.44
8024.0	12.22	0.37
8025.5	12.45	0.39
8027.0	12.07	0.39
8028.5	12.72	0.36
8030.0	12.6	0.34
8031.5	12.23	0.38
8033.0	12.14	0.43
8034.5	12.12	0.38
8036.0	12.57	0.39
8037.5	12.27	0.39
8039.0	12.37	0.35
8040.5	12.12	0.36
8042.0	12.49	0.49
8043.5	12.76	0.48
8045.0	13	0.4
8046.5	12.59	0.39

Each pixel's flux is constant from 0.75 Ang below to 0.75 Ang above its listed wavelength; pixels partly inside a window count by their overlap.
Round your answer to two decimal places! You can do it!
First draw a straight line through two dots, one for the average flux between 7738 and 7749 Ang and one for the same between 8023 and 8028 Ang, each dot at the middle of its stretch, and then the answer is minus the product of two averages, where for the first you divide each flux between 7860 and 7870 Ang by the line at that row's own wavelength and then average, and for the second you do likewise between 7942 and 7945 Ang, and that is -0.93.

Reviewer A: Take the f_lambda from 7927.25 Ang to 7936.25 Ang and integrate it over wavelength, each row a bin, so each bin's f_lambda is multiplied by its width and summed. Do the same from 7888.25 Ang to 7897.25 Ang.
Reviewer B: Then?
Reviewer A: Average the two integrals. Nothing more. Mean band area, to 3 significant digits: 109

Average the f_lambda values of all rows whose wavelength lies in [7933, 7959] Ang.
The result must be 11.7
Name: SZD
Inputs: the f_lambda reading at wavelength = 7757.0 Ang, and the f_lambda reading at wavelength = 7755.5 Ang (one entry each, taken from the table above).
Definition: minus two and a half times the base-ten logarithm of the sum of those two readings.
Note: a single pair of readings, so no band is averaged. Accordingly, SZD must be -3.51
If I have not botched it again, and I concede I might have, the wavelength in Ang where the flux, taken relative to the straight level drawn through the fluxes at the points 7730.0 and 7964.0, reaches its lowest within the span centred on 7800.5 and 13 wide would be 7796.0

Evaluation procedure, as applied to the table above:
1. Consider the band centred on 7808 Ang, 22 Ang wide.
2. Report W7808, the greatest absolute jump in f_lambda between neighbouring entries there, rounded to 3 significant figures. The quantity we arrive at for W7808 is 1.33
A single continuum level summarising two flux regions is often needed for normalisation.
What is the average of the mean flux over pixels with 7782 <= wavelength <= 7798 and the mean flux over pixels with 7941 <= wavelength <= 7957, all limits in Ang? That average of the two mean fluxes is 12.0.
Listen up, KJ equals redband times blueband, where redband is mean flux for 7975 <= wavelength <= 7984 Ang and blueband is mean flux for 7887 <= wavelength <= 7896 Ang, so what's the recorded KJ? 146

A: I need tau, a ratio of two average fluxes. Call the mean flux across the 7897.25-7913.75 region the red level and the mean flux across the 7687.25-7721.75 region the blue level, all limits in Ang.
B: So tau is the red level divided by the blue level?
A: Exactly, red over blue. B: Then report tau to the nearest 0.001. 0.975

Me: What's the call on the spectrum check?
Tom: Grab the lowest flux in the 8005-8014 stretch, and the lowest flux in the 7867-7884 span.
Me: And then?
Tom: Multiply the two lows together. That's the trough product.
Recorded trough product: 132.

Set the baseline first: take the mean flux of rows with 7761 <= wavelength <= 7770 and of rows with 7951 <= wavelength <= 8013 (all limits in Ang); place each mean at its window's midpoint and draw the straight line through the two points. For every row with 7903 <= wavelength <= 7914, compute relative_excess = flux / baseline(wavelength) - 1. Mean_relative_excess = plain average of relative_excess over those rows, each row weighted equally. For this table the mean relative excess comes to -0.025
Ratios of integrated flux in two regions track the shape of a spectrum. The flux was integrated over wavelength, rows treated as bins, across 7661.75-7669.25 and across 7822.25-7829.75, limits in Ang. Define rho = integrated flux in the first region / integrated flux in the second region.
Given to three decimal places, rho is 0.943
